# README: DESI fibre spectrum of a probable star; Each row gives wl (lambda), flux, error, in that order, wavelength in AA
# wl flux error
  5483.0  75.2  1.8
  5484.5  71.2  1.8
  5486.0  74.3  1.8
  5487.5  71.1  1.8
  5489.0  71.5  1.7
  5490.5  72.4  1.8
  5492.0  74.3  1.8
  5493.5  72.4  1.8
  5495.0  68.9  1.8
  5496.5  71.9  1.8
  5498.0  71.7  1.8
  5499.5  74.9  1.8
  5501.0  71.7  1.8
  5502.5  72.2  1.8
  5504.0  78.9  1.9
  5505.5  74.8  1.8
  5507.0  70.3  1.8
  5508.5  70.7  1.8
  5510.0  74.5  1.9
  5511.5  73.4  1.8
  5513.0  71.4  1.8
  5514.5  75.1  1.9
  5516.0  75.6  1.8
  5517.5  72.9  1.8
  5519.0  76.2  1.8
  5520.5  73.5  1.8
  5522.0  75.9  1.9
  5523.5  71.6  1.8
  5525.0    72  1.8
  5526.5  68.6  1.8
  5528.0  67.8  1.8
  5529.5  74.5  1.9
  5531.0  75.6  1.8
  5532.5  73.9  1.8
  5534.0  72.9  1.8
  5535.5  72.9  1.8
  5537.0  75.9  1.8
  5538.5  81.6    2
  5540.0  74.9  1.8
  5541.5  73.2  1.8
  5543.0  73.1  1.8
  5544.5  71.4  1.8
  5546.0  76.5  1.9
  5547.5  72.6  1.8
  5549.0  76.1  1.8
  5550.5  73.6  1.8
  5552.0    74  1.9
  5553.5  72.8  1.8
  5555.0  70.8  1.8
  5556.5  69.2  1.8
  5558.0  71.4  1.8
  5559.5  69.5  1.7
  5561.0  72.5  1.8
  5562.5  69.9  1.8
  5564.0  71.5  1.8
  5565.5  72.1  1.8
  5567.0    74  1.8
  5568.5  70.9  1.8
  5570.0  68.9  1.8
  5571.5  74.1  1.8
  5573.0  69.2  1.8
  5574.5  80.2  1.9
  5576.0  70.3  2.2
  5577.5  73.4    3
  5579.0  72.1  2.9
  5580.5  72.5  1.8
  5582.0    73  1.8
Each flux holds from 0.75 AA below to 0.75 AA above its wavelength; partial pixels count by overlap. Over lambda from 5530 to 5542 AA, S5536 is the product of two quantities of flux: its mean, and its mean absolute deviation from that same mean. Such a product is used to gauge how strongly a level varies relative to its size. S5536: 146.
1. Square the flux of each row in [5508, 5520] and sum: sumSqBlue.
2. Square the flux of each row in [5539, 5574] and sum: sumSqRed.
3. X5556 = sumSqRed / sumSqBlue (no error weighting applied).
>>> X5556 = 2.8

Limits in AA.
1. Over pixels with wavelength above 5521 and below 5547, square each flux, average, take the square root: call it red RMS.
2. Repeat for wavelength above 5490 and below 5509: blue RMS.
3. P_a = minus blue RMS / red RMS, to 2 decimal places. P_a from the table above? -0.99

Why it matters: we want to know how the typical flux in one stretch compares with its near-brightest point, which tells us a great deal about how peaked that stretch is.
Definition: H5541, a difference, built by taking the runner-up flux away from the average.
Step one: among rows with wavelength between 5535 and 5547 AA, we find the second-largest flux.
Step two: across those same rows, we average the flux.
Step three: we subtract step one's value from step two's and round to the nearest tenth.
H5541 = -1.6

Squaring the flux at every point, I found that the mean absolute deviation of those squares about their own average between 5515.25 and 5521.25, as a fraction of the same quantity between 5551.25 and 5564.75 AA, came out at 1.1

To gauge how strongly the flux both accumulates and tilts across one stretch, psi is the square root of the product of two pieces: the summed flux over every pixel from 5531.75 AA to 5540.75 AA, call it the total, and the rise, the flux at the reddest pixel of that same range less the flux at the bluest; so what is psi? 21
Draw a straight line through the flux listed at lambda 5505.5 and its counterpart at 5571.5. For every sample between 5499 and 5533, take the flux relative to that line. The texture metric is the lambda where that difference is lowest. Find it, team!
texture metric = 5528.0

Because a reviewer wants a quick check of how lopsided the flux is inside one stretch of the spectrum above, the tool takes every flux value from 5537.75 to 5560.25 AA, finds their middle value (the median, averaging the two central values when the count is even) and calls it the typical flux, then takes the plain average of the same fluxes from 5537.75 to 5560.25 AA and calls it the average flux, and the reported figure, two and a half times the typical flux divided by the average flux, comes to 2.49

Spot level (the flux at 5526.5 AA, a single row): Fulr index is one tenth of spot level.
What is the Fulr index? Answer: 6.9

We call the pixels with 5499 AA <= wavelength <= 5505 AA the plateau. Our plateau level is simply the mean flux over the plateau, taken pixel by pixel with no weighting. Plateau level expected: 74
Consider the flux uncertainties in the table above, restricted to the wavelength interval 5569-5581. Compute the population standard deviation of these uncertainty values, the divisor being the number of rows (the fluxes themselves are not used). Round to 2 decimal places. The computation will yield 0.48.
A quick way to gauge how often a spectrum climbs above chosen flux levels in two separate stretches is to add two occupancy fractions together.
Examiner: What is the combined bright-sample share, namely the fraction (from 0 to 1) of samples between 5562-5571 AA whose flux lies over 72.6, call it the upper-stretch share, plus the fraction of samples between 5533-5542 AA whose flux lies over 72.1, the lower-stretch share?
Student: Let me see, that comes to 1.2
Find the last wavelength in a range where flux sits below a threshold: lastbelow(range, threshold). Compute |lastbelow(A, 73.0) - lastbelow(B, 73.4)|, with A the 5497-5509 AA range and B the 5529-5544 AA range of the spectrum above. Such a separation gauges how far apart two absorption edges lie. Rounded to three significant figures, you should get 34.5 AA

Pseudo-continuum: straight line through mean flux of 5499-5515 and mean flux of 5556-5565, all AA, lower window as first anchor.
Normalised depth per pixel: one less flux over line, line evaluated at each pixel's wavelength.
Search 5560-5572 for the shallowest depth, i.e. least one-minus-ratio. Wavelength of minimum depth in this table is 5571.5 AA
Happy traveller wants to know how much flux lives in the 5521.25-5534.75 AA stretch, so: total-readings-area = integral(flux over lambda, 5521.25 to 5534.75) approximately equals 979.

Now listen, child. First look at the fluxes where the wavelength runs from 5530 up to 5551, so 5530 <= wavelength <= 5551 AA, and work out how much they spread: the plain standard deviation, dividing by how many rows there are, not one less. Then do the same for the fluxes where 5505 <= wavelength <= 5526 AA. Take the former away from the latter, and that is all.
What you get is -0.5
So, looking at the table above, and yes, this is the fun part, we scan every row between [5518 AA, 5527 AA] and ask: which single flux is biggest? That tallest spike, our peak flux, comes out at 76.2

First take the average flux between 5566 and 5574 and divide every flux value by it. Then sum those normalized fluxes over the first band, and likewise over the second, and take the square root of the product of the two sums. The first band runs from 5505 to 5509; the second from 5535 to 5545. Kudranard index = 4.7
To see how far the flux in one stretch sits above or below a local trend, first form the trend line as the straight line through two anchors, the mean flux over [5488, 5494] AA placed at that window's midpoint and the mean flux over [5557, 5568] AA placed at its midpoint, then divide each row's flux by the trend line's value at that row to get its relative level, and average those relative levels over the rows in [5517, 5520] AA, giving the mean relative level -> 1.03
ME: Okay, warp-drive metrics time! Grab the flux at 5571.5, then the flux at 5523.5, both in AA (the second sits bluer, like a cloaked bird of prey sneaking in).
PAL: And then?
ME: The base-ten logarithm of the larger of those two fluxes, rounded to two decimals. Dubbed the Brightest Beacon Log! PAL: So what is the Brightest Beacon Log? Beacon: 1.87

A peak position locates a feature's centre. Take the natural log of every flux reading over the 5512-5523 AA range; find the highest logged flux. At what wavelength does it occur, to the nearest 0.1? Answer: 5519.0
